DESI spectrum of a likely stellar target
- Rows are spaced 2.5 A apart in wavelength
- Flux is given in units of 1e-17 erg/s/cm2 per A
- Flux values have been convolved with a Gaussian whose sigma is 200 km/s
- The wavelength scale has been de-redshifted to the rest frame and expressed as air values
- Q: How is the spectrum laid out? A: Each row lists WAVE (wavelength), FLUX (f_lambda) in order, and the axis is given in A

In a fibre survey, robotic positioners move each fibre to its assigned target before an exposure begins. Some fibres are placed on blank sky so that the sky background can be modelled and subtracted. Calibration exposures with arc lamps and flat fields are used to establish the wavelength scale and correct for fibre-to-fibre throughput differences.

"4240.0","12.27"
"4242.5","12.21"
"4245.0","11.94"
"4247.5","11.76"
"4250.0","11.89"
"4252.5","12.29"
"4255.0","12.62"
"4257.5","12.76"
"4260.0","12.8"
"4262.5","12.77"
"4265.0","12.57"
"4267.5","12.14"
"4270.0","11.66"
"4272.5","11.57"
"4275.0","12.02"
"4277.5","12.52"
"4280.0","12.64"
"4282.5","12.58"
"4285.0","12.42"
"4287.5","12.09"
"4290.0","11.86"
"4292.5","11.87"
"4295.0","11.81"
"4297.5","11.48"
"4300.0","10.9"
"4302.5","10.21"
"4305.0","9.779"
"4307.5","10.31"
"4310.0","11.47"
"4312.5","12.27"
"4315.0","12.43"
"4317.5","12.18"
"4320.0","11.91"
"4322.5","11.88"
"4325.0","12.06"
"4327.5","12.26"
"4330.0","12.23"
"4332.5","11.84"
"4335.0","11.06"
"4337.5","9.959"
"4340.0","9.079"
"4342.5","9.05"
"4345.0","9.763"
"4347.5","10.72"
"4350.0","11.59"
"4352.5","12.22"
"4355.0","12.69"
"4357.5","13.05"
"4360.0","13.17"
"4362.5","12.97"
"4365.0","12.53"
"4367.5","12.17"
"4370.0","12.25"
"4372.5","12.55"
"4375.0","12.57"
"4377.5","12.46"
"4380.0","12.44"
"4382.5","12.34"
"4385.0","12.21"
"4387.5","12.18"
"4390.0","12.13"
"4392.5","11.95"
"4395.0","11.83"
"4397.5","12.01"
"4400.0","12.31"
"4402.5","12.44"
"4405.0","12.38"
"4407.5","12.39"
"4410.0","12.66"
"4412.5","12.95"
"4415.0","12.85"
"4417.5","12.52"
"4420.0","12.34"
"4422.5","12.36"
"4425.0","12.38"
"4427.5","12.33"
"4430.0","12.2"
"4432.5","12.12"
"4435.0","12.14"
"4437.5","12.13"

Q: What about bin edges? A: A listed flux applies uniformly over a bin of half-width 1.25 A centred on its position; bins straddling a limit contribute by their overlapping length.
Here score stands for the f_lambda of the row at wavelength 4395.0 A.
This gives 11.83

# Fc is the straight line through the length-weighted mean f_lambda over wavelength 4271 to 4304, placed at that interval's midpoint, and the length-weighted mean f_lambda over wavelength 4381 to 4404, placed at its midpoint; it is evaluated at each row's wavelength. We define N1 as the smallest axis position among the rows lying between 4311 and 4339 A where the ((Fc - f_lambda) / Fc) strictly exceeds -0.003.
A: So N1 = 4320.0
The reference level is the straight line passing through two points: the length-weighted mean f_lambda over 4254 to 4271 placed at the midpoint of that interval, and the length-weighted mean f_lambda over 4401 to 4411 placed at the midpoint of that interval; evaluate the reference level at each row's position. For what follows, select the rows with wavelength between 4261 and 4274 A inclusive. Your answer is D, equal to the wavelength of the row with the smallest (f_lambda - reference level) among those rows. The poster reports 4272.5 A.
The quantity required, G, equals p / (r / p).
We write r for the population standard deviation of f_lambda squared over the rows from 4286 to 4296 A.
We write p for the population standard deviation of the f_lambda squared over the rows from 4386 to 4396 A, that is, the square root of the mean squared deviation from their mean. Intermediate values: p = 3.4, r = 2.6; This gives 4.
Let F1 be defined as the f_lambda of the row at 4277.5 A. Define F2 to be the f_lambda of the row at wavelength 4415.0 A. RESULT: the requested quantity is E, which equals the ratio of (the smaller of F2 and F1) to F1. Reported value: 1.00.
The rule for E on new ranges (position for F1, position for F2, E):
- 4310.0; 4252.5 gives 1.00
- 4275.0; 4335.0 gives 0.92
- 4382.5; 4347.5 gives 0.87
